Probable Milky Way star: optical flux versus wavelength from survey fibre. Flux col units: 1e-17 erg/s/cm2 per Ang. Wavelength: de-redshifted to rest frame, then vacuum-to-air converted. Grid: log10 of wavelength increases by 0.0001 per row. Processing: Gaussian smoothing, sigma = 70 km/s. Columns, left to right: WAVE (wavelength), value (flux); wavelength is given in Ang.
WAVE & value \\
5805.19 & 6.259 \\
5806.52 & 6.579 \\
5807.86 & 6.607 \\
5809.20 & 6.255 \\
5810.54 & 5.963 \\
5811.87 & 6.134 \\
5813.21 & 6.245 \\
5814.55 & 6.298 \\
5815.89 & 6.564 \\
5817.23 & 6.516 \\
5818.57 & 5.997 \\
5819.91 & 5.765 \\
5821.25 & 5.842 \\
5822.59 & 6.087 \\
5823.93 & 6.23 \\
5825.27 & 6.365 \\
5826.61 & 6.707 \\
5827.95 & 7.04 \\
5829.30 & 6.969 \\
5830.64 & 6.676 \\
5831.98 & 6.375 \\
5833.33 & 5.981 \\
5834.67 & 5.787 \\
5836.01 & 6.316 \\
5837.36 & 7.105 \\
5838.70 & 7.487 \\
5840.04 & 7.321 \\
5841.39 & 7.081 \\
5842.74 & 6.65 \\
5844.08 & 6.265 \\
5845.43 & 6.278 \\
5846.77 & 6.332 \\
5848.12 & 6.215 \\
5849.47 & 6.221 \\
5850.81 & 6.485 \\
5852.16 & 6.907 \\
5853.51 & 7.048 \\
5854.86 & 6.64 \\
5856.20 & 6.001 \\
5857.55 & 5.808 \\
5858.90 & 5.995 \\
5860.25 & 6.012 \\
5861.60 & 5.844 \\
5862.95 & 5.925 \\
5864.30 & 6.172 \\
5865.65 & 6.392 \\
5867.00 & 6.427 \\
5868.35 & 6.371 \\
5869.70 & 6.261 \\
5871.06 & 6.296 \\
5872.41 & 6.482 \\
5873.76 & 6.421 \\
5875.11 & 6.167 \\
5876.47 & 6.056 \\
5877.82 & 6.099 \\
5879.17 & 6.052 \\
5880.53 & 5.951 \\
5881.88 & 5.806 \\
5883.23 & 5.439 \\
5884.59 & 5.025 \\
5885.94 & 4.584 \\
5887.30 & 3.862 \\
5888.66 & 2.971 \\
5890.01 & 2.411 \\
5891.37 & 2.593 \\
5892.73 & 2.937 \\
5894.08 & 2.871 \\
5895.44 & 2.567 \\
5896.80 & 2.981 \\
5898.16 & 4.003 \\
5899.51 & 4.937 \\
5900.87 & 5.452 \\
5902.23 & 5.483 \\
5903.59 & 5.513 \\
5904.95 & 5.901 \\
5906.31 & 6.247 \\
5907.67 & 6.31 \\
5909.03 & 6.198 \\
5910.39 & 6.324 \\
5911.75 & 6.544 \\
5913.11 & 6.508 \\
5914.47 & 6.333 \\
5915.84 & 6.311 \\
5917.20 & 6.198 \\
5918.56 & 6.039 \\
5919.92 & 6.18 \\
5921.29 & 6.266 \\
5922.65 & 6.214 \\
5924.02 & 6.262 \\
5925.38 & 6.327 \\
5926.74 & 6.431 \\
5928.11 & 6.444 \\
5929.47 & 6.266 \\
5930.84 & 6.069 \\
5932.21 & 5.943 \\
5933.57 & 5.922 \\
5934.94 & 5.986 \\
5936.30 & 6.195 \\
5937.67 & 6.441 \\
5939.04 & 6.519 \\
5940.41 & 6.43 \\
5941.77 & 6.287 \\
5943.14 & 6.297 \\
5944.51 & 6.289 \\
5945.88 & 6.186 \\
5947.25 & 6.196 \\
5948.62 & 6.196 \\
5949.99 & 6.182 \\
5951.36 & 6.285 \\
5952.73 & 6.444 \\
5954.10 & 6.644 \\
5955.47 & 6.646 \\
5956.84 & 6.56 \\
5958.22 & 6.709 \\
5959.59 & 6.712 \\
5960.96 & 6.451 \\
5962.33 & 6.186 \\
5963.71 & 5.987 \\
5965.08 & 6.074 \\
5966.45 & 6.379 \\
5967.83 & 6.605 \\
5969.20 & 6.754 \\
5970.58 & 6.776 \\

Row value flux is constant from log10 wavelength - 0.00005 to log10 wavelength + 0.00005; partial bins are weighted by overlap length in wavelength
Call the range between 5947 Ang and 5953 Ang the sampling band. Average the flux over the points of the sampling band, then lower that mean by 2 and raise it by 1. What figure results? 5.3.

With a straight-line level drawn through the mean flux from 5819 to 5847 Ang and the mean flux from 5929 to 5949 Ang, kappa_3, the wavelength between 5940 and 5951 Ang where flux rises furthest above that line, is 5940.41 Ang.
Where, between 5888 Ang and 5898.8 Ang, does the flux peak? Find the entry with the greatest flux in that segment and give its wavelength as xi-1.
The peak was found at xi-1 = 5898.16 Ang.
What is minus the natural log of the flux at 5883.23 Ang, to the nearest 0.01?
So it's -1.69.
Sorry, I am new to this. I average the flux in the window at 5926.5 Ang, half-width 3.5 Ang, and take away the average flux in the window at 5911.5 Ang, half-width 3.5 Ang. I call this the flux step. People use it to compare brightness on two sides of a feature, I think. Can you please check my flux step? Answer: -0.04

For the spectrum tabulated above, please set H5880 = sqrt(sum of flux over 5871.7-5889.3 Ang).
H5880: 8.4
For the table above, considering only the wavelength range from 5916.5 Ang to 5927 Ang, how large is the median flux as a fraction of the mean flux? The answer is 1.00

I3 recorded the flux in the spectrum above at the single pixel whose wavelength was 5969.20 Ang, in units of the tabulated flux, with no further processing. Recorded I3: 6.754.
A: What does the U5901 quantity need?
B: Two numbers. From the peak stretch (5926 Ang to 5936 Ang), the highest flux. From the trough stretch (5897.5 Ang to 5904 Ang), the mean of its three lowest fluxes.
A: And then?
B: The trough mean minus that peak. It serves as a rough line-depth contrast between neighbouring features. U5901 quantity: -1.6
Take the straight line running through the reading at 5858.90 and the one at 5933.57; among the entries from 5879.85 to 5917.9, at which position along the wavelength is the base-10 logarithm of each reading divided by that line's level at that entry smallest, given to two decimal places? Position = 5890.01 Ang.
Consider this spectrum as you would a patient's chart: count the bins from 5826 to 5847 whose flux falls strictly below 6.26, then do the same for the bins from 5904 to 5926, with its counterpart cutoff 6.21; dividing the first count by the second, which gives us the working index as 0.4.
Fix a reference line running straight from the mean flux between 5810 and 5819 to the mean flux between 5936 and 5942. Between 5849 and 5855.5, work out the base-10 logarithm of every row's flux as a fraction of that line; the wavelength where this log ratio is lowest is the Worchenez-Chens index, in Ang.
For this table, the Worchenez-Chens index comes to 5849.47 Ang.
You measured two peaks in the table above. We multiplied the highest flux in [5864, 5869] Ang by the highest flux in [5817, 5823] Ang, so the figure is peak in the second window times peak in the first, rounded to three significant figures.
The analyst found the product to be 41.9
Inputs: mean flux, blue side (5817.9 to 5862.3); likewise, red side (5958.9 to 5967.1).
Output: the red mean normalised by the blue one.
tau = 0.98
